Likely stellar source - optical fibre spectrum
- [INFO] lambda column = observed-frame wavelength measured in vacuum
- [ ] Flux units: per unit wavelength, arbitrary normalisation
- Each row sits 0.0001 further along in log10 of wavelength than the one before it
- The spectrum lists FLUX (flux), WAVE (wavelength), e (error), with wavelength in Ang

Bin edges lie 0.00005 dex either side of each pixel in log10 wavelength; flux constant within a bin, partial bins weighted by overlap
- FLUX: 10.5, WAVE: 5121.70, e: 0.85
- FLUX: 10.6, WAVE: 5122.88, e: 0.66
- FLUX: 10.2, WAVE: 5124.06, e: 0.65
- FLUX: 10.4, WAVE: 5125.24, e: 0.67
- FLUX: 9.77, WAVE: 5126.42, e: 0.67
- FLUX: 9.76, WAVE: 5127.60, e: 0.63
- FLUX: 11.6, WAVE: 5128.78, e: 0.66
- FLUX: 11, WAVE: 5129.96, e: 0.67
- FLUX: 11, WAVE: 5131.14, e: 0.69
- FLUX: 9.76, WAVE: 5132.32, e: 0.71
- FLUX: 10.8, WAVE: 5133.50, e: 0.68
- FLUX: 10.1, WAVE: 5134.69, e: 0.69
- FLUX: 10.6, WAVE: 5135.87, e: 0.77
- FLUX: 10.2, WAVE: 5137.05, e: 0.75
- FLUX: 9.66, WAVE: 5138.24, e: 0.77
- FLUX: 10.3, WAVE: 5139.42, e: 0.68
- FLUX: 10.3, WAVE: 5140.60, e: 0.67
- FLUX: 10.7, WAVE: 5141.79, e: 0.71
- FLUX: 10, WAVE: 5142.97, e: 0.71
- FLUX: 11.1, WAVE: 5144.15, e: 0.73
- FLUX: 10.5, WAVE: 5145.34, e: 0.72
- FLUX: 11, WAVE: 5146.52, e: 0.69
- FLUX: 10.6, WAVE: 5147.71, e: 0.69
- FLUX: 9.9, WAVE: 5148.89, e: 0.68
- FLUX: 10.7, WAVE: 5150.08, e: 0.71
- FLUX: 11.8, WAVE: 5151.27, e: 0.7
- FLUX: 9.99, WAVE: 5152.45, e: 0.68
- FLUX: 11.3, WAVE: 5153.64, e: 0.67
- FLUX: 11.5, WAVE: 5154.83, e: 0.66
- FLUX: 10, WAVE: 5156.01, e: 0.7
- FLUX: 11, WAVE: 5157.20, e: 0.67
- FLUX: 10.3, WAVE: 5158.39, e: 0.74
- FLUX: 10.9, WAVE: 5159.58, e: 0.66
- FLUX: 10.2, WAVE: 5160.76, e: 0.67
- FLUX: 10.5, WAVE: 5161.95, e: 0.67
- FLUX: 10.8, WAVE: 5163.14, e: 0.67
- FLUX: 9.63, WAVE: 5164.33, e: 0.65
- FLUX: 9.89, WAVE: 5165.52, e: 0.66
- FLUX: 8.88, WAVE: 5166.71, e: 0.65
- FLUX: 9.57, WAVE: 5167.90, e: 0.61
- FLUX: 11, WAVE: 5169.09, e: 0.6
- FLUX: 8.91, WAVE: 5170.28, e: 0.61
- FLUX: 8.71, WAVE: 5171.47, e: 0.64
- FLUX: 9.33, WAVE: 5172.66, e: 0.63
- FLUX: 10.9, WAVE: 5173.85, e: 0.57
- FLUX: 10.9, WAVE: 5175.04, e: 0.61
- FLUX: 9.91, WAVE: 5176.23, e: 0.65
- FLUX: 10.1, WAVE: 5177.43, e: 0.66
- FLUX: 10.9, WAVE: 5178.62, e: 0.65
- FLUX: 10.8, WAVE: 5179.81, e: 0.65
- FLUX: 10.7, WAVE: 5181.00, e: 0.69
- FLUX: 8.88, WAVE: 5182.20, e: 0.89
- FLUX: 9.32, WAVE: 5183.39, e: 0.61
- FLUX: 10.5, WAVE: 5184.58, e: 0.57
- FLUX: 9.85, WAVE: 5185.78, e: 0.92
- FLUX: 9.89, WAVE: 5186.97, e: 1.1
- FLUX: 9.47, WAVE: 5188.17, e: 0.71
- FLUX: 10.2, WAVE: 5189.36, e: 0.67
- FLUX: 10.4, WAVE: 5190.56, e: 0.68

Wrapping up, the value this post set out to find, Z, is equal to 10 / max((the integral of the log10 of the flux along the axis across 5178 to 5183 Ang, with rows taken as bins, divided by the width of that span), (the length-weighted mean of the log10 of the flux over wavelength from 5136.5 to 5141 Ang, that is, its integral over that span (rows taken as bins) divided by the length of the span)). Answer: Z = 9.89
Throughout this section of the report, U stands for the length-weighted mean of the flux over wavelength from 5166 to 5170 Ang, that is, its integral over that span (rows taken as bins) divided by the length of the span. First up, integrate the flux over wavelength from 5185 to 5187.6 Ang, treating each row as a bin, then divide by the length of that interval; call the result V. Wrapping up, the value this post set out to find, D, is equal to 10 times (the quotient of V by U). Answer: 10.1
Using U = 9.7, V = 9.9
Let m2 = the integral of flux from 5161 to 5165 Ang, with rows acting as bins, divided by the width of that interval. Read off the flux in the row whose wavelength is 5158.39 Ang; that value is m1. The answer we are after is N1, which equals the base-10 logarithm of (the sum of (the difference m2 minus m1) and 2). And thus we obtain 0.30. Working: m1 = 10.3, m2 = 10.3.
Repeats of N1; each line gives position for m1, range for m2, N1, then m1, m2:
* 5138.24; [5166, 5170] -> 0.32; 9.66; 9.7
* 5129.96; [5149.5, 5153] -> 0.27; 11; 10.8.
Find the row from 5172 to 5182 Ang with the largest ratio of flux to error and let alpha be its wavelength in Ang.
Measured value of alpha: 5173.85 Ang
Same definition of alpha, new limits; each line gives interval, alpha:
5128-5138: 5128.78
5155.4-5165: 5159.58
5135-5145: 5140.60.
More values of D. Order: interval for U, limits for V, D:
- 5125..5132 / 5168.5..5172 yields 9.0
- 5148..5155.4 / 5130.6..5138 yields 9.6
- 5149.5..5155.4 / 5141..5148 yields 9.6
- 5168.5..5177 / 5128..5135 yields 10.8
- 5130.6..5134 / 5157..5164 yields 10.0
